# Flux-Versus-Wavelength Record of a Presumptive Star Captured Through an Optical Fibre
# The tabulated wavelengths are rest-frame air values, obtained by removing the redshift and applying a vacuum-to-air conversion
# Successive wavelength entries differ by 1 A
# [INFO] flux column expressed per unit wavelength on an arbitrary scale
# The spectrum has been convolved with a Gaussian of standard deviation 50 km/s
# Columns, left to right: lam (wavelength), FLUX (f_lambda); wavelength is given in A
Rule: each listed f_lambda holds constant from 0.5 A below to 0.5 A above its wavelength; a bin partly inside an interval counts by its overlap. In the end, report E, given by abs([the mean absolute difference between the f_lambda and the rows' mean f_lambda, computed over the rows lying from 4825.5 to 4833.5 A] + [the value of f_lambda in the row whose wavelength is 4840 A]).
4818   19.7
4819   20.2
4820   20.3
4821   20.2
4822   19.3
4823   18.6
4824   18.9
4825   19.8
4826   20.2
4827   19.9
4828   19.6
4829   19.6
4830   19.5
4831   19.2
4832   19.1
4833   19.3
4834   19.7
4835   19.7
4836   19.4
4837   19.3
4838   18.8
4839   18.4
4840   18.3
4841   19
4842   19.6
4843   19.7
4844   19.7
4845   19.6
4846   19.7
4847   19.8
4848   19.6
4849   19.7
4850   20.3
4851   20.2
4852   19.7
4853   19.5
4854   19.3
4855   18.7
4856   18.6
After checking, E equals 18.6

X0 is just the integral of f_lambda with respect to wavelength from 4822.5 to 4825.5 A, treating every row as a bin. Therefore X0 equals 57.3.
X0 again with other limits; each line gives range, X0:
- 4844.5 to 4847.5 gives 59.1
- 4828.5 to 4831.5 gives 58.3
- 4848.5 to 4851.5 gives 60.2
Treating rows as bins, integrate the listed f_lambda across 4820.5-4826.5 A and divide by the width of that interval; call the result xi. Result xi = 19.5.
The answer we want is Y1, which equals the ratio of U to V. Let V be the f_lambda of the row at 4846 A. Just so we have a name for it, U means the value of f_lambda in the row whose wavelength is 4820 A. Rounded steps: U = 20.3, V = 19.7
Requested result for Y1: 1.030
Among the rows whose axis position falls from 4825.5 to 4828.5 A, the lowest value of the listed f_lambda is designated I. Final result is 19.6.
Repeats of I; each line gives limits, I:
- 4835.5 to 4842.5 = 18.3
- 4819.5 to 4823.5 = 18.6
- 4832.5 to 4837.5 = 19.3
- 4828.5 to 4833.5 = 19.1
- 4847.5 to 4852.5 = 19.6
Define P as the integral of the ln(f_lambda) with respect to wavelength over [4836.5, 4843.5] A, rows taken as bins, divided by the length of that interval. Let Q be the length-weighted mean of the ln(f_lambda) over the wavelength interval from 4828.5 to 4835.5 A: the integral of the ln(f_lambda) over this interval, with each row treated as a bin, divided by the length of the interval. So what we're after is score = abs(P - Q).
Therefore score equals 0.023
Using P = 2.94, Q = 2.967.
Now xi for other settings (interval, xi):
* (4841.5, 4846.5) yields 19.7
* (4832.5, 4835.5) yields 19.6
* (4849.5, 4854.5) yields 19.8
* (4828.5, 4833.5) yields 19.3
